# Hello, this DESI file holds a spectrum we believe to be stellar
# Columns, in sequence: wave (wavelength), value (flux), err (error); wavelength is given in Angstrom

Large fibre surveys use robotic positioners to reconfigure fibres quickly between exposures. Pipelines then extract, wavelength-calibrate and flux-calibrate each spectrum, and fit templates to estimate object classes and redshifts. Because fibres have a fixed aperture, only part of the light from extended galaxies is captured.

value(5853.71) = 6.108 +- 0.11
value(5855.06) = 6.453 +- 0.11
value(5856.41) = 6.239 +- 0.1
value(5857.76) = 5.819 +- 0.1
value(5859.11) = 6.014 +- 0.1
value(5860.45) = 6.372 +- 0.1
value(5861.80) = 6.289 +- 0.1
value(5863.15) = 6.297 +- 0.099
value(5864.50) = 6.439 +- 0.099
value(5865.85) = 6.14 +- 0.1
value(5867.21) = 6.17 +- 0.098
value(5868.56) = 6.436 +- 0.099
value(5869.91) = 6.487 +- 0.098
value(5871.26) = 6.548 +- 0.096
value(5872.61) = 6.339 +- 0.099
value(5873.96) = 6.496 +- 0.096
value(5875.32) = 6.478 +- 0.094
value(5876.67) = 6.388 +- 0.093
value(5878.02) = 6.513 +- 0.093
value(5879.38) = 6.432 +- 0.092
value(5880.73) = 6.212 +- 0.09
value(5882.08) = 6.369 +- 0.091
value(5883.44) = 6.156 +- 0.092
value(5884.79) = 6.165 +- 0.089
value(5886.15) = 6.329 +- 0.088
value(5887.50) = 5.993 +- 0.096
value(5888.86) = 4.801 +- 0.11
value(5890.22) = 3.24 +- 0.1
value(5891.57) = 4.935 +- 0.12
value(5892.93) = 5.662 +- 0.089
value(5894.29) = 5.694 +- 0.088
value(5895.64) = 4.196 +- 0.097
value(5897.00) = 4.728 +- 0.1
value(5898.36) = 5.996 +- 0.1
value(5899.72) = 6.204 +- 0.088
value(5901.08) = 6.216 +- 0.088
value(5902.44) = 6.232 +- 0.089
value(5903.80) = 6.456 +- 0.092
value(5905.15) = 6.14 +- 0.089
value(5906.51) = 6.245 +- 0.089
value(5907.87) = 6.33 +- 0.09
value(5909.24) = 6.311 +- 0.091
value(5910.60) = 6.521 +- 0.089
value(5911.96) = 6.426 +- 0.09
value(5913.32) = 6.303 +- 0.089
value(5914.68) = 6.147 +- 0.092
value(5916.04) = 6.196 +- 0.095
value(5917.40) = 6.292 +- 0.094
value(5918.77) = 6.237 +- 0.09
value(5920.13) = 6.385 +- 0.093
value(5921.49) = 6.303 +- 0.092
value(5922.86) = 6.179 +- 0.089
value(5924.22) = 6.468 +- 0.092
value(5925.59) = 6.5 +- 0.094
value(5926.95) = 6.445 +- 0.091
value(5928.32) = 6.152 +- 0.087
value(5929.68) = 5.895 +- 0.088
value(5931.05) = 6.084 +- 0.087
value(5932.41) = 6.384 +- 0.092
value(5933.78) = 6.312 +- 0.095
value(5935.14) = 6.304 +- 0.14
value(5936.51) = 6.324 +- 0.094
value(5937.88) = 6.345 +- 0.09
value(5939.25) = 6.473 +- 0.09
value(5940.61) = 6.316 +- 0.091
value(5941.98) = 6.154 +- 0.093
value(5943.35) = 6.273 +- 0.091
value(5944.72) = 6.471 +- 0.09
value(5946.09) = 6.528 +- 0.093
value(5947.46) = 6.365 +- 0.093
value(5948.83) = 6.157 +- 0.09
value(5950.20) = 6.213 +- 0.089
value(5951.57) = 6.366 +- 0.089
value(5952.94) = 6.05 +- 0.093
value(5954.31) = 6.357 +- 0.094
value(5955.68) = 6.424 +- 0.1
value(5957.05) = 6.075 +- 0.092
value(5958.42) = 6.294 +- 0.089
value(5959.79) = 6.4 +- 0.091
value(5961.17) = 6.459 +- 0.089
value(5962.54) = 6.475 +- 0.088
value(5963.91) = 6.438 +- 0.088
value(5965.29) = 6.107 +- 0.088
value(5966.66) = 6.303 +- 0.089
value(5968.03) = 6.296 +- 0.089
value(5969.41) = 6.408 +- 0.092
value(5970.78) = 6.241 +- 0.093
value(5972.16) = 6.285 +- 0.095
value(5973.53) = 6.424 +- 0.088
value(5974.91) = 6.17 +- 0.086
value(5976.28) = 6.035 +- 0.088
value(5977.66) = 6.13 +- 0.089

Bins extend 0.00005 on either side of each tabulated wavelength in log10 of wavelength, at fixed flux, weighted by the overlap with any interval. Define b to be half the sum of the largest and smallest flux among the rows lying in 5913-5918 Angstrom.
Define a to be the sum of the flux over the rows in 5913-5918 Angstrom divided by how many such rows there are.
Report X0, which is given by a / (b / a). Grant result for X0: 6.24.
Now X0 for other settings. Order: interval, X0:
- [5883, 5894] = 6.12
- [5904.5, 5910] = 6.28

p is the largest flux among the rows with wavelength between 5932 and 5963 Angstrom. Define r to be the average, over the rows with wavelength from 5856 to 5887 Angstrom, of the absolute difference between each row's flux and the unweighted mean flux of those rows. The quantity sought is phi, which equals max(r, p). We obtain 6.528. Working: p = 6.528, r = 0.14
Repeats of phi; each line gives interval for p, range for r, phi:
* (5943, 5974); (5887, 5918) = 6.528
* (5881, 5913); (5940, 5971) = 6.521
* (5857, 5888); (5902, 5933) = 6.548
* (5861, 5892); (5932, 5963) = 6.548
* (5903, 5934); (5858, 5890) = 6.521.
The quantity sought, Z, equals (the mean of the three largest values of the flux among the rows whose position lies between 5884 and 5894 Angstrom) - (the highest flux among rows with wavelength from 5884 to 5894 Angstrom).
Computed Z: -0.167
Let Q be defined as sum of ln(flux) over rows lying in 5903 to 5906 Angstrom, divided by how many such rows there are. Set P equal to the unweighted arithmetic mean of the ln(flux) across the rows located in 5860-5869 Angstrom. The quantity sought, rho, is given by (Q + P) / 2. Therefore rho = 1.84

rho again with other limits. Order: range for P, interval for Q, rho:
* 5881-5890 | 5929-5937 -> 1.80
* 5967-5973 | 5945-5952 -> 1.84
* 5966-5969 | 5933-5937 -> 1.84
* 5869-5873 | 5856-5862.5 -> 1.84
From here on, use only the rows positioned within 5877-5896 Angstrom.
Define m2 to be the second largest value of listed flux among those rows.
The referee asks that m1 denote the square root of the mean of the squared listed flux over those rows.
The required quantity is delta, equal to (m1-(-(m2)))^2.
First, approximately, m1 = 5.70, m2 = 6.432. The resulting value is 147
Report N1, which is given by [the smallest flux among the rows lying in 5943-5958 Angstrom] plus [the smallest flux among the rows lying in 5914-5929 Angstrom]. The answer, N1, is 12.2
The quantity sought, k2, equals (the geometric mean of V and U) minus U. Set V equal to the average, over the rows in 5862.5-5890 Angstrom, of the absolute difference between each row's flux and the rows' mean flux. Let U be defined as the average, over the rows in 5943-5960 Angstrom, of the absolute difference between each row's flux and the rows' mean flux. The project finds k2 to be 0.042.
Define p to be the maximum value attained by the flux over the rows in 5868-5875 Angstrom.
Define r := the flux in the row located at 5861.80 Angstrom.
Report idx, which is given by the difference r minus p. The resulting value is -0.26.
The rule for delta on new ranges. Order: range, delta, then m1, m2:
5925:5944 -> 163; 6.28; 6.473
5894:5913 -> 156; 6.01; 6.456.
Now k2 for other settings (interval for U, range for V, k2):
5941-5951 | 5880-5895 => 0.169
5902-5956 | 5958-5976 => -0.007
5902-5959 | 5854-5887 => 0.013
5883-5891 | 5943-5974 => -0.630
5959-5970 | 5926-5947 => 0.014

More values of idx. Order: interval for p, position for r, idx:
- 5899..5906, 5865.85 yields -0.32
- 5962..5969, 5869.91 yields 0.01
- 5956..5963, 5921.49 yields -0.17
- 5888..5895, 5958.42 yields 0.60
